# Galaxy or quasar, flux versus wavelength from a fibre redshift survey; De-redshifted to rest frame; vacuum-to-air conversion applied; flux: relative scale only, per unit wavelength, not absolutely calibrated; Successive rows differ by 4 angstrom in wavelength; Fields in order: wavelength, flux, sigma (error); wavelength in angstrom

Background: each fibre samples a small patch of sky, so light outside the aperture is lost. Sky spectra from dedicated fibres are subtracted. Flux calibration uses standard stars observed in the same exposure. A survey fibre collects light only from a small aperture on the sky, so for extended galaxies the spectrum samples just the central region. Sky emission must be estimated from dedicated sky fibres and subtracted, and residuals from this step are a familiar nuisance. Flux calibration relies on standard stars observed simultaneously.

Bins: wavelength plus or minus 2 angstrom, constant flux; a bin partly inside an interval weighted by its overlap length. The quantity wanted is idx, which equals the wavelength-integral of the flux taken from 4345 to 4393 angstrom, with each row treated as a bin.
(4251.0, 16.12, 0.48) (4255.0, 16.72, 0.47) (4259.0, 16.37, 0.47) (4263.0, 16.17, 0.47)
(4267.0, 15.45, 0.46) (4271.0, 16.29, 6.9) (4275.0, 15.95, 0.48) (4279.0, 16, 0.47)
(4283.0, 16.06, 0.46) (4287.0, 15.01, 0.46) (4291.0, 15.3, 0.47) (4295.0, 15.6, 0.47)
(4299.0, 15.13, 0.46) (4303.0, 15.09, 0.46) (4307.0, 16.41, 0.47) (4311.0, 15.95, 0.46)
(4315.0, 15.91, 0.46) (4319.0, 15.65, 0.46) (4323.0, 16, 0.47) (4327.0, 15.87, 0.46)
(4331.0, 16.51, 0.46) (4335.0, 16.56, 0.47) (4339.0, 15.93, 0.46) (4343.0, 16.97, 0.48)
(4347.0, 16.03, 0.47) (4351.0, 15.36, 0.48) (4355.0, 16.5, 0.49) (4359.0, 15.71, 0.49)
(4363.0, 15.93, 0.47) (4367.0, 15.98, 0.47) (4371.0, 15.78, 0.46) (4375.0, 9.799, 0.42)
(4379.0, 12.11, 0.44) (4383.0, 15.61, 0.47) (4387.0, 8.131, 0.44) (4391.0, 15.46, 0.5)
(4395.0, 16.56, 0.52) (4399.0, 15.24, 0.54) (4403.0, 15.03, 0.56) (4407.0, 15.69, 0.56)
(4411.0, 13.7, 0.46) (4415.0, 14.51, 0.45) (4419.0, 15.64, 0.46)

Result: 690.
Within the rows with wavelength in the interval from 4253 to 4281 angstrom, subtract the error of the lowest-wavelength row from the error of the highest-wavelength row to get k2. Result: 0.000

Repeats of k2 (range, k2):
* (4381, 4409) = 0.090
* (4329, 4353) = 0.020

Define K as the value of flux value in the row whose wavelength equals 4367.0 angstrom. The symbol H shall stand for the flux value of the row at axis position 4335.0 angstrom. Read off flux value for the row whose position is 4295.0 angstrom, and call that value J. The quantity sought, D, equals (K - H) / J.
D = -0.037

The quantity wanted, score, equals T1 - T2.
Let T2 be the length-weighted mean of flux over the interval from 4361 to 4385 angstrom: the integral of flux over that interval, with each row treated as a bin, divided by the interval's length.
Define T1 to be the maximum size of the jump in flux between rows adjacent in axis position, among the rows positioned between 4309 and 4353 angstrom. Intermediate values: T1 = 1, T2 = 14.2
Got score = -13.2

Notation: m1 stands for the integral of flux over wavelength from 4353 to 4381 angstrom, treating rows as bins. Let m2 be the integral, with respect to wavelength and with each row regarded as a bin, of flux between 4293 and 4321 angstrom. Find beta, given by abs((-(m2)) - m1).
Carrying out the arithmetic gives 846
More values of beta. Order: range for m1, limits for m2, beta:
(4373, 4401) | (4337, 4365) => 821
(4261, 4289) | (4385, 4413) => 843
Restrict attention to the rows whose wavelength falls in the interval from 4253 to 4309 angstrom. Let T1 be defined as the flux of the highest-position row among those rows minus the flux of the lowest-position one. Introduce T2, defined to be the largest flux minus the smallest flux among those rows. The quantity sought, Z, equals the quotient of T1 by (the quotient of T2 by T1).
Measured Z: 0.06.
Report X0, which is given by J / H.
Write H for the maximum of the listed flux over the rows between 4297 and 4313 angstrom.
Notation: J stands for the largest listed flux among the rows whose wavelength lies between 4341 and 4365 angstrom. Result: 1.03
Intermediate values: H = 16.41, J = 16.97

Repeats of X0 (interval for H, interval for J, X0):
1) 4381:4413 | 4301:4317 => 0.99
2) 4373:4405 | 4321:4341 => 1.00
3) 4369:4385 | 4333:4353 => 1.08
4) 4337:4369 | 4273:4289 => 0.95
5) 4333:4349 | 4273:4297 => 0.95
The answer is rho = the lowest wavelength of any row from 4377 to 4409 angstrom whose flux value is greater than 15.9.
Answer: 4395.0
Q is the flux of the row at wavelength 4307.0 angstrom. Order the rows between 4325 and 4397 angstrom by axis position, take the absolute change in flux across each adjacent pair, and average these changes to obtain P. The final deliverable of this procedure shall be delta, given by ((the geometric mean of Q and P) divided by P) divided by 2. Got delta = 1.43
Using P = 2.00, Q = 16.41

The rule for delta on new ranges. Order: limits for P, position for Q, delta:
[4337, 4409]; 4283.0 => 1.40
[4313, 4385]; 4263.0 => 1.91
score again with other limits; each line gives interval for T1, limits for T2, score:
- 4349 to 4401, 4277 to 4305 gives -8.0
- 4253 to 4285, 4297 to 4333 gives -15.0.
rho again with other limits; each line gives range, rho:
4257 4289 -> 4259.0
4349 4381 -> 4355.0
